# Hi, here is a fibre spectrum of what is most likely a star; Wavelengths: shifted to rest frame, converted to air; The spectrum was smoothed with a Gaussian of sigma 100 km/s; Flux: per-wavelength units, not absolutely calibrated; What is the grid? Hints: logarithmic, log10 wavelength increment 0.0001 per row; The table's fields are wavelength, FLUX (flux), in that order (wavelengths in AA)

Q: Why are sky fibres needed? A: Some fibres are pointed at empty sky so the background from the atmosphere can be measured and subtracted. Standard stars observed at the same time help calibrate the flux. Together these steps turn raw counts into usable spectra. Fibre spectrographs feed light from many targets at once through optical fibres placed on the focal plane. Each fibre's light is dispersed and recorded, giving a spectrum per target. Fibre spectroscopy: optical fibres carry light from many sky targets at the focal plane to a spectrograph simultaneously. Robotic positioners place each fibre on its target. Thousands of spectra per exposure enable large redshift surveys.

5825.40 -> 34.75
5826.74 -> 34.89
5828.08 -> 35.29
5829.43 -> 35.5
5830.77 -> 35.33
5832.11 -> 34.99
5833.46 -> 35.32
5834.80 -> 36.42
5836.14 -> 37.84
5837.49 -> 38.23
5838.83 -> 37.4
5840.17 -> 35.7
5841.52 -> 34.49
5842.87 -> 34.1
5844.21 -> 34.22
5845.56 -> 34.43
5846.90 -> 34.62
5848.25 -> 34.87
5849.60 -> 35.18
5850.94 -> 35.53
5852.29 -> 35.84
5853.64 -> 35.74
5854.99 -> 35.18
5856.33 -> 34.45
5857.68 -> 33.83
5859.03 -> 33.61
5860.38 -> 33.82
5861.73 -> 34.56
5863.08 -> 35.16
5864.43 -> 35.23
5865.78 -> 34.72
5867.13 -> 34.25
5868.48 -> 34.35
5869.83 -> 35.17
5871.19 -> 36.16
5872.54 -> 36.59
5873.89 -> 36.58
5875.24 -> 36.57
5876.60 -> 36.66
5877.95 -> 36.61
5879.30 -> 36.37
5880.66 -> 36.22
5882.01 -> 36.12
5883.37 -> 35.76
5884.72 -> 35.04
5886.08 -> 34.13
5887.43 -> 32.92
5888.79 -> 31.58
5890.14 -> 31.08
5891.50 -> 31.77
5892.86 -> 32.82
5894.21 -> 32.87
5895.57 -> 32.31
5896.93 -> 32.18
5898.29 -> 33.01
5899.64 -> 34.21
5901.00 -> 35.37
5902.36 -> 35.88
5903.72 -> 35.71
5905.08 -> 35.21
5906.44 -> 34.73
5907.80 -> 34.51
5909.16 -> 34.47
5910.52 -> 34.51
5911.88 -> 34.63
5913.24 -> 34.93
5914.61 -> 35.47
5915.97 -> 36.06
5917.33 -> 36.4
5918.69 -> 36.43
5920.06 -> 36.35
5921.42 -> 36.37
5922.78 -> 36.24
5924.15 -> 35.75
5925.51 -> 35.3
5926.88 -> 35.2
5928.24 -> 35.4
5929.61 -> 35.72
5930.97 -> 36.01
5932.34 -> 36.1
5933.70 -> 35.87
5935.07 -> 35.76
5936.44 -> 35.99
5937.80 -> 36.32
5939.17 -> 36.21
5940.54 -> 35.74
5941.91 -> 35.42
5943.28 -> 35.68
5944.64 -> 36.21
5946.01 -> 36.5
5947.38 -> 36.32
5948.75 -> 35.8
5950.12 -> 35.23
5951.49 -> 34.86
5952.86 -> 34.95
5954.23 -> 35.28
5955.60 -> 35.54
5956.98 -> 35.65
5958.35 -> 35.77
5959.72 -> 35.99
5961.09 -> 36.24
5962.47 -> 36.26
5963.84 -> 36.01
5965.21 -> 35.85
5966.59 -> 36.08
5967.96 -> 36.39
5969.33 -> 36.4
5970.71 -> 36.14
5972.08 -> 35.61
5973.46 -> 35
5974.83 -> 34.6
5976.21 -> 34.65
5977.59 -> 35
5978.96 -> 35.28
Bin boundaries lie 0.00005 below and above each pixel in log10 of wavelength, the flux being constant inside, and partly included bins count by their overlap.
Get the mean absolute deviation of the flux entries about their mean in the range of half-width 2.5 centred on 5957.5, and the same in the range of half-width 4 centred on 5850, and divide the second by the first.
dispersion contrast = 2.9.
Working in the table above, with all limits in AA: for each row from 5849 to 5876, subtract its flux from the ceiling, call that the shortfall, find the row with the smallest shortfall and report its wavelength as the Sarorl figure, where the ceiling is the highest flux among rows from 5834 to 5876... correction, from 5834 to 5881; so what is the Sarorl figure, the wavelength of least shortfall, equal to 5872.54 AA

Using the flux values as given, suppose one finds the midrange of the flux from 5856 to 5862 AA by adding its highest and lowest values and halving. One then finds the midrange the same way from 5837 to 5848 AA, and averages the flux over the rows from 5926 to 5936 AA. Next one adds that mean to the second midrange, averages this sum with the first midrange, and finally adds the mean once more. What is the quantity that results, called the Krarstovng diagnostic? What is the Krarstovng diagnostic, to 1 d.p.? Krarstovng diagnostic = 88.7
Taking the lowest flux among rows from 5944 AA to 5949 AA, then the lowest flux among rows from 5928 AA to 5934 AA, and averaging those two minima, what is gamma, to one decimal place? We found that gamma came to 35.6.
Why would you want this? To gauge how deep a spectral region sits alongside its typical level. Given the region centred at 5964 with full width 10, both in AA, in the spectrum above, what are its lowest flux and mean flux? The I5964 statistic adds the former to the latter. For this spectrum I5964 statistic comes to 72.0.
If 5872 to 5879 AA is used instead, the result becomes 73.2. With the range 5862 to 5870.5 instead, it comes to 69.1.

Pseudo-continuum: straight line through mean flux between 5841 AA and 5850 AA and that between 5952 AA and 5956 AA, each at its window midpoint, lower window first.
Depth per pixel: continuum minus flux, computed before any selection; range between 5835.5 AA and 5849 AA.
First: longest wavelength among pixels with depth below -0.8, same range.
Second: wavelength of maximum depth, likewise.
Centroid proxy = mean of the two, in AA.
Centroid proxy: 5841.5 AA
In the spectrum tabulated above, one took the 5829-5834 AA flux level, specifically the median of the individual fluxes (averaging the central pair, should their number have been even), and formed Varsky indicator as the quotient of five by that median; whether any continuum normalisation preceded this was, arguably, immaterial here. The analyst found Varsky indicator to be 0.142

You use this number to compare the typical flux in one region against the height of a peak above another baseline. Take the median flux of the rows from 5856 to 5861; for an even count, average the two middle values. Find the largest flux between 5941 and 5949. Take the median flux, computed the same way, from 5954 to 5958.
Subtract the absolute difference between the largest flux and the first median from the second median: 32.9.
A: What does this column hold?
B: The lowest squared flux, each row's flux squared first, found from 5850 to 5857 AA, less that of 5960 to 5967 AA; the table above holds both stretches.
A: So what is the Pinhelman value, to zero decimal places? -98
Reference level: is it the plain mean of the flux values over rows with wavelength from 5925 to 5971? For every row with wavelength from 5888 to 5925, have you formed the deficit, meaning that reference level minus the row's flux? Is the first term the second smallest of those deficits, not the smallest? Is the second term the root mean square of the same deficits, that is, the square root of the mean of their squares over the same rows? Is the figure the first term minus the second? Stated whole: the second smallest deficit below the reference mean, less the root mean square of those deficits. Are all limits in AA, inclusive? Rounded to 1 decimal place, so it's -2.7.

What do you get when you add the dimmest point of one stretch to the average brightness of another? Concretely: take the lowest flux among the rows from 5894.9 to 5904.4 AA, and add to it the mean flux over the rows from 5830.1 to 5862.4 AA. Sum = 67.4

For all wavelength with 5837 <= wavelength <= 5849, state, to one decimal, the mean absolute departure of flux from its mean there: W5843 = 1.2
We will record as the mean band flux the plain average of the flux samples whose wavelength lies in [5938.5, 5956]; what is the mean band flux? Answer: 35.7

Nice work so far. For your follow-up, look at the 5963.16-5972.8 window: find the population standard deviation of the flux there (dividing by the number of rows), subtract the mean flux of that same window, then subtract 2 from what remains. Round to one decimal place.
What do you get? -37.8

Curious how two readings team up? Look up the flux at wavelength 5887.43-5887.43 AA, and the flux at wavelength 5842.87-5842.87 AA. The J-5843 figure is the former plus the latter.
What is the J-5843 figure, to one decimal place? 67.0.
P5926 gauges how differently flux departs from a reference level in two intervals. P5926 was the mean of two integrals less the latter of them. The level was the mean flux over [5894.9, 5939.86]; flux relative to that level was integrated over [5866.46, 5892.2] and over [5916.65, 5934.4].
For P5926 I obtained -10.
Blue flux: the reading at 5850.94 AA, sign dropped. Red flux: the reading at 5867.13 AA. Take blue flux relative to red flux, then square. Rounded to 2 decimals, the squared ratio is 1.08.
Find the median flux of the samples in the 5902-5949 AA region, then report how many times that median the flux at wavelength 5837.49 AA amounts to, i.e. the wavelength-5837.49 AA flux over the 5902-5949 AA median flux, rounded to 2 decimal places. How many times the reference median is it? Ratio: 1.07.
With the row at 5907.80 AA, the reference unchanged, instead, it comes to 0.97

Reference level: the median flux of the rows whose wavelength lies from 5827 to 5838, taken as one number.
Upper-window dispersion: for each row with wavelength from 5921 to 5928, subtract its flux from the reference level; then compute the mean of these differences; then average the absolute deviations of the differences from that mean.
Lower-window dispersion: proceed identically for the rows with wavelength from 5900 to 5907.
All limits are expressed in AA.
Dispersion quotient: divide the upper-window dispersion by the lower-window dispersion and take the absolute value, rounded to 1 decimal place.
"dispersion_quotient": 1.3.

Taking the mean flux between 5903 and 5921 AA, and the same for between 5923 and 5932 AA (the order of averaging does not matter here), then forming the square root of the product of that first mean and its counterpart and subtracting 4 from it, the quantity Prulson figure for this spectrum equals 31.5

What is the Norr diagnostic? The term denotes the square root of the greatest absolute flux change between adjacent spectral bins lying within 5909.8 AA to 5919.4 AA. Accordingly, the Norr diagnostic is 0.77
